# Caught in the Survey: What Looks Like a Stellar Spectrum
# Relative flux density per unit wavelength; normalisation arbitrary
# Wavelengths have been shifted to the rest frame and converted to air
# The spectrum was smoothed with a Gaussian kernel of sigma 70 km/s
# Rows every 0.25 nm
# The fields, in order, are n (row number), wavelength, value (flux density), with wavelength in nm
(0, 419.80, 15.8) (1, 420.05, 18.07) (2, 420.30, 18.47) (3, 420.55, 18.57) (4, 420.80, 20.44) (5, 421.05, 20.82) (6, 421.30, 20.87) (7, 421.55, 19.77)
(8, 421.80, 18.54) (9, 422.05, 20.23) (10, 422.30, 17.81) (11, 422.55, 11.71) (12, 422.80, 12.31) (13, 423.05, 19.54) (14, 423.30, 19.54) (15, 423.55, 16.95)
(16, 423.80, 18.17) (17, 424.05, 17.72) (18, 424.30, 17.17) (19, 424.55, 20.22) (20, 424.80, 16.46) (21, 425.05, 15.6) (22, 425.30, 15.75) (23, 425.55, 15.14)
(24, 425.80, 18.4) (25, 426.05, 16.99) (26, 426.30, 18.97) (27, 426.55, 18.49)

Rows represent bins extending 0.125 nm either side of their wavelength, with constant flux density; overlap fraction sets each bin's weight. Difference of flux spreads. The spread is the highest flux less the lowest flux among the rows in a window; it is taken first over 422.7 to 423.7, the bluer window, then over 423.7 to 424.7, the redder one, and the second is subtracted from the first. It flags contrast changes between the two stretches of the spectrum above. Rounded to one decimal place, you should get 4.2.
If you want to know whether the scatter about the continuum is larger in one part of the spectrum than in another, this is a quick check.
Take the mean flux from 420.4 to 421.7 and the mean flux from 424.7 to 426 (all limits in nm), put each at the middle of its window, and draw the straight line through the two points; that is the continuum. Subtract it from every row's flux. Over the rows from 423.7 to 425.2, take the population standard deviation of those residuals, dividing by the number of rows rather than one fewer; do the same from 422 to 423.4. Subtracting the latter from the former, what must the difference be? -2.2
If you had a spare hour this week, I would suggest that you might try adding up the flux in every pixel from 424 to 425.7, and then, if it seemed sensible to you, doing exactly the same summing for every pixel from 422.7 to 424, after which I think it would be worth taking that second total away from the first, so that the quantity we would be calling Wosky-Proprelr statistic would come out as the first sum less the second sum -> 32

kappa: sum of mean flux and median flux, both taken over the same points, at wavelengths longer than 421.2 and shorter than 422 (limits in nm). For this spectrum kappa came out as 39.5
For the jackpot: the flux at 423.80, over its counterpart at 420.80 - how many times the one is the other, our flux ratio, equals 0.89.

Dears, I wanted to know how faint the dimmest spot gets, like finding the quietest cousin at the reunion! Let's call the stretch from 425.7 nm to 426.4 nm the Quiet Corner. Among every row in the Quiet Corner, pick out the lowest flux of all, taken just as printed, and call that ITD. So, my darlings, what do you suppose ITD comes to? 16.99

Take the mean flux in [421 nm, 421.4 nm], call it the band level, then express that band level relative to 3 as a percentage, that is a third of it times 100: 695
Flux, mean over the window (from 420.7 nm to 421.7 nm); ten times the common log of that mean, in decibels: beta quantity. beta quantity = 13.1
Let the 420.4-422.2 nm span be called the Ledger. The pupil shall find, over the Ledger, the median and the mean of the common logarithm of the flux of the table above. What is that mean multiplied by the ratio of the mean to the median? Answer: 1.29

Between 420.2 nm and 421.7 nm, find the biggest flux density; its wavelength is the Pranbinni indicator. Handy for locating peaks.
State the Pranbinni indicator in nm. 421.30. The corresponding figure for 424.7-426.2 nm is 425.80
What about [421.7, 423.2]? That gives 422.05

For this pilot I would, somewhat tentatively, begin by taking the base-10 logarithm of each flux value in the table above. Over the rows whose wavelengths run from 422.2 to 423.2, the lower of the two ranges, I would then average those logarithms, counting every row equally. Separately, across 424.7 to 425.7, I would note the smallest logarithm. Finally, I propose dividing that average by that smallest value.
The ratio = 1.00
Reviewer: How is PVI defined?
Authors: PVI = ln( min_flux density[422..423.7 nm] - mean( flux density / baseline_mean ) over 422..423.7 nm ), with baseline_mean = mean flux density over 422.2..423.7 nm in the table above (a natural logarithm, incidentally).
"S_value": 2.37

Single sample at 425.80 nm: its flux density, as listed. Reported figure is 18.4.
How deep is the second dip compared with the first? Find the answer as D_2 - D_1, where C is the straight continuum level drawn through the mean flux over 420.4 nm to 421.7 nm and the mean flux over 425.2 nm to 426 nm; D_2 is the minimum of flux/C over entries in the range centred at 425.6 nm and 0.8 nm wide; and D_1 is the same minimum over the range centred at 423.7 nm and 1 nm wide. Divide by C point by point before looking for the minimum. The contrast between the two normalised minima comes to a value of -0.02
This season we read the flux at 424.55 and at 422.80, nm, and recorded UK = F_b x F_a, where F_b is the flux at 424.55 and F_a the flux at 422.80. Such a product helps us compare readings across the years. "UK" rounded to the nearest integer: 249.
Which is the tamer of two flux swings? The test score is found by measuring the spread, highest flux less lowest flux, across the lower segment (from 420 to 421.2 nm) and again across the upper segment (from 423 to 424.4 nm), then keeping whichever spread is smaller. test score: 2.59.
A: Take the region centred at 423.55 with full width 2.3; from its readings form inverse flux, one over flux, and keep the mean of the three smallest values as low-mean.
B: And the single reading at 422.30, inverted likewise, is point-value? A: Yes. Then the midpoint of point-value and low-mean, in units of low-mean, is 1.05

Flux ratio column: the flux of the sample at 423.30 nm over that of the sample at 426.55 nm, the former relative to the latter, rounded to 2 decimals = 1.06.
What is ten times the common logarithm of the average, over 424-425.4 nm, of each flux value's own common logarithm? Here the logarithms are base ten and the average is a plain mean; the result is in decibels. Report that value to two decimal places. 0.91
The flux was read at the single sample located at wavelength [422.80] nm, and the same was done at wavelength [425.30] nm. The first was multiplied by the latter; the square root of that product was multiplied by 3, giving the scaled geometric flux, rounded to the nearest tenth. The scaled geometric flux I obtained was 41.8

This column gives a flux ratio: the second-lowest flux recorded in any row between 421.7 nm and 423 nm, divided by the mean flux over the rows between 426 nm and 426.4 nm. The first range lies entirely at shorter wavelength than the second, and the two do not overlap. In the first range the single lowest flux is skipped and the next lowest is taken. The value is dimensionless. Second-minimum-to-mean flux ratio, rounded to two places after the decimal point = 0.68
